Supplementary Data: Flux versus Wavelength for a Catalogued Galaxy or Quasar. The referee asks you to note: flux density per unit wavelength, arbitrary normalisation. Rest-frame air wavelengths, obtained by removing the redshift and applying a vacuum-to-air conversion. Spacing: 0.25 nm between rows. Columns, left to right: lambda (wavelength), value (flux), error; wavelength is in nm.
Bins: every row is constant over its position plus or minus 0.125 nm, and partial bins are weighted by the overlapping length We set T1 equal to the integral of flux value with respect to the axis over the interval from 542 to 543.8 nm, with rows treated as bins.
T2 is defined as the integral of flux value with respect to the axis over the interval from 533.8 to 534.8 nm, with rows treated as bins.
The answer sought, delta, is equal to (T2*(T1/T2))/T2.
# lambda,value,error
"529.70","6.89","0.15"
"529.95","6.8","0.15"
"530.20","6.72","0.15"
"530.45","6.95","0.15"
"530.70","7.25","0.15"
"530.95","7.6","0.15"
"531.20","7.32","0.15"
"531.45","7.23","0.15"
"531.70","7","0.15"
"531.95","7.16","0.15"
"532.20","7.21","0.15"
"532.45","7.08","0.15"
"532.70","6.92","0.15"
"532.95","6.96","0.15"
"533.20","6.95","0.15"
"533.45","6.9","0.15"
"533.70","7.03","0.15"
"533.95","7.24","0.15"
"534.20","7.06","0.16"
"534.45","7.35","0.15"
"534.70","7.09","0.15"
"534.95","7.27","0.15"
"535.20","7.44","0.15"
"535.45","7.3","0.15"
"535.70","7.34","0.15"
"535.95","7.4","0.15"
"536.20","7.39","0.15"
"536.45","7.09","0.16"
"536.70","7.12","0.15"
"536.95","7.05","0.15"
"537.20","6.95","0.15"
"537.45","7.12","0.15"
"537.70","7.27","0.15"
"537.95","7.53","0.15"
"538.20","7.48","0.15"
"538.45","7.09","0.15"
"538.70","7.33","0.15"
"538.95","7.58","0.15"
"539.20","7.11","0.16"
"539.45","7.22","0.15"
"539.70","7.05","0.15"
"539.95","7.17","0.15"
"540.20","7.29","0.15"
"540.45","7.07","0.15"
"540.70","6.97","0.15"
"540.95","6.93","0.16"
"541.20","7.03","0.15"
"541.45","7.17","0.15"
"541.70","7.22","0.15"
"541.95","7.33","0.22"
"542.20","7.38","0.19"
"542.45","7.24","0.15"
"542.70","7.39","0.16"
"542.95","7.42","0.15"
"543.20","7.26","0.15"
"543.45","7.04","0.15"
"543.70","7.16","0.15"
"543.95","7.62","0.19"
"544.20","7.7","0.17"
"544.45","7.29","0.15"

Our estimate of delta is 1.82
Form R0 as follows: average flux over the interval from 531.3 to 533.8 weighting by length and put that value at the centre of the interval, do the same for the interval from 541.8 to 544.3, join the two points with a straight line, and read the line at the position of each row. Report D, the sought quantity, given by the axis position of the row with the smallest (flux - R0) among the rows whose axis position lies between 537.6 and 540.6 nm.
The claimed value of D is 540.45 nm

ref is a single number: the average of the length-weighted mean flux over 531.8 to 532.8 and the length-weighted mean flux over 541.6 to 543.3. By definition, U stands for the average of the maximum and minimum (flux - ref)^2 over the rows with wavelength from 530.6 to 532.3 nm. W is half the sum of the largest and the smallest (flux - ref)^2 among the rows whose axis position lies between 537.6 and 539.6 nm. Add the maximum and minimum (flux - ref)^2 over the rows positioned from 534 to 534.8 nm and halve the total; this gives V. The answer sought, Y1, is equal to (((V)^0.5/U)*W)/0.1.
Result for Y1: 1.2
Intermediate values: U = 0.08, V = 0.018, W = 0.07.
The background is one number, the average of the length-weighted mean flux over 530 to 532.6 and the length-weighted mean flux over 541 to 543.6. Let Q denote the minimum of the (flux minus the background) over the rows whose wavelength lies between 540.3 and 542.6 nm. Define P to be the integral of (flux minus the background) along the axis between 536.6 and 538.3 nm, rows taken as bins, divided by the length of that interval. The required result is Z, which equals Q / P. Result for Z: -10.0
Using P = 0.026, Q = -0.259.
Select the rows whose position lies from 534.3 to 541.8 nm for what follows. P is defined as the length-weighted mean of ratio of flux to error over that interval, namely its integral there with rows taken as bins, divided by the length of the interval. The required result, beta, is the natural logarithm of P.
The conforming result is 3.87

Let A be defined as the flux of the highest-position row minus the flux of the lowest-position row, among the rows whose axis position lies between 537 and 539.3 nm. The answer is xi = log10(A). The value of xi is -0.8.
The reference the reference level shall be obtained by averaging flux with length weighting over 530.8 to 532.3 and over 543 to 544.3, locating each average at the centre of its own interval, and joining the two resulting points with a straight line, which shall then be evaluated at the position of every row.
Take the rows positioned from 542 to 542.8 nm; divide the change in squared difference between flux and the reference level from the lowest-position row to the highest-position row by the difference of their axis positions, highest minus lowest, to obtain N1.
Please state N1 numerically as 0.00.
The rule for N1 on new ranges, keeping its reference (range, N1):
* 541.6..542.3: -0.02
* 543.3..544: -0.05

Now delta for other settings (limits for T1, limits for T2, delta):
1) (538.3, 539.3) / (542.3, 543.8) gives 0.67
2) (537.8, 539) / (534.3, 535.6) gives 0.94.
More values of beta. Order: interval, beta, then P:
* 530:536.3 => 3.86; 47.6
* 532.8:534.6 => 3.84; 46.7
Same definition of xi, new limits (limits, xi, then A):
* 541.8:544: -0.5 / 0.29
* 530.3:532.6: -0.9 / 0.13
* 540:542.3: -1.0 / 0.09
